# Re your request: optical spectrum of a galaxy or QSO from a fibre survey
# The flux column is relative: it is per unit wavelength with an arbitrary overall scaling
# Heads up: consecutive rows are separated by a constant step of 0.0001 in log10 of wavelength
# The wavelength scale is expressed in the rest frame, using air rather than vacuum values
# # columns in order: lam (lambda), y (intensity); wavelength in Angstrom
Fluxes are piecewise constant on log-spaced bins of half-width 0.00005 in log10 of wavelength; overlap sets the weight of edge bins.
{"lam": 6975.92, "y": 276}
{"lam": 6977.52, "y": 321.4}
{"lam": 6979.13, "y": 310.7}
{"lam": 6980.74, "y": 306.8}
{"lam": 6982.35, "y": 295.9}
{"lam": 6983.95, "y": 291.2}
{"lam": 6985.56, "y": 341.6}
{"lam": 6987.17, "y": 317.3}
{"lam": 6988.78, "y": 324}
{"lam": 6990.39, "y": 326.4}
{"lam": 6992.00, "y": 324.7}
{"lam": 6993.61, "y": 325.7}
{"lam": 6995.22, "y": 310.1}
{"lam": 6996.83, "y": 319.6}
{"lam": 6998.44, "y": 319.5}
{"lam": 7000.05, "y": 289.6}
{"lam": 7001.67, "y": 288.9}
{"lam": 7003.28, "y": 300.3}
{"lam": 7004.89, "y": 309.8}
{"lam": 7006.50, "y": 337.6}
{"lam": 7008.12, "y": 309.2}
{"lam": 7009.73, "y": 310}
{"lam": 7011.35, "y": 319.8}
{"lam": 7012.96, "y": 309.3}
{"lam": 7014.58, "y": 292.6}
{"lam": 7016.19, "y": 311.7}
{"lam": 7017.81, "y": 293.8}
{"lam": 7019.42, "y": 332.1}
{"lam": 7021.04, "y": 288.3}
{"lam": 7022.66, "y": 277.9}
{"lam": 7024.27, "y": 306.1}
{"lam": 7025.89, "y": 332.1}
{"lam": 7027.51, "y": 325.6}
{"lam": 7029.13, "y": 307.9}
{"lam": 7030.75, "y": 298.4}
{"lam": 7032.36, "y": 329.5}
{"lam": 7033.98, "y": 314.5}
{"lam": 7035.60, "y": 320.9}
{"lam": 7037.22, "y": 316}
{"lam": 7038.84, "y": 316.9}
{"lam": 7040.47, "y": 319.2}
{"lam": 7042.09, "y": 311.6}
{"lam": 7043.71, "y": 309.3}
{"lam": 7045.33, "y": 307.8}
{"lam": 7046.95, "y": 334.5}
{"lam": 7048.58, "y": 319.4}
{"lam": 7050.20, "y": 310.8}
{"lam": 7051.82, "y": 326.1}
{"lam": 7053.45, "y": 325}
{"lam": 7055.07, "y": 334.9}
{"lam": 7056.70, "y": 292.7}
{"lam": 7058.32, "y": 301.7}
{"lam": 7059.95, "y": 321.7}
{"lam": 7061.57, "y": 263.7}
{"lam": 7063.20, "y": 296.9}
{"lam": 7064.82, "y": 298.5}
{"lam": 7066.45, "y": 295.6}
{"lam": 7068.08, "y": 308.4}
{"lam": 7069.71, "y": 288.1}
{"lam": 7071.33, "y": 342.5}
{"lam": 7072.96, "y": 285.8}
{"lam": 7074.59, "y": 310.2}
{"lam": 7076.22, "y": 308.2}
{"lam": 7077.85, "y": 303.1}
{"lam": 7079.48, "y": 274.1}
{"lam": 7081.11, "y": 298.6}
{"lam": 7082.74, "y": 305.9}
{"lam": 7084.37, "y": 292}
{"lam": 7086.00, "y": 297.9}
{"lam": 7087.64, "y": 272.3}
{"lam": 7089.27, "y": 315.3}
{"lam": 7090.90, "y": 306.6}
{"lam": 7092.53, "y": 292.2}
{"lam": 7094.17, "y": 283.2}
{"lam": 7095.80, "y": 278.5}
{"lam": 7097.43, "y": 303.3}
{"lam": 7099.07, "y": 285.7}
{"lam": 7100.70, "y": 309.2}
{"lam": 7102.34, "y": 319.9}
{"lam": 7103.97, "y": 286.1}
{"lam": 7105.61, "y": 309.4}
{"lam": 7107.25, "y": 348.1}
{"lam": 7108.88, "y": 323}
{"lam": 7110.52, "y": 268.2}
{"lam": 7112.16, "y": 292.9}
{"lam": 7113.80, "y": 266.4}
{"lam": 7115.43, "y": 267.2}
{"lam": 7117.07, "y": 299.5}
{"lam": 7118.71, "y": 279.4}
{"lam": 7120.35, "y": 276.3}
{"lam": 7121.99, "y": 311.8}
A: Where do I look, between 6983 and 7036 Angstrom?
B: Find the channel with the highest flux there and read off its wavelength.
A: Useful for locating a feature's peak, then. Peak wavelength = 6985.56 Angstrom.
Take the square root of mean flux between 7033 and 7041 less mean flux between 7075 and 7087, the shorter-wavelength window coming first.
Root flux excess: 5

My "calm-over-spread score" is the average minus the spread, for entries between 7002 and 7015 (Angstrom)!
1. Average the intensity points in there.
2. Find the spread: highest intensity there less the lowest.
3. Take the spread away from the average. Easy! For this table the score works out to 266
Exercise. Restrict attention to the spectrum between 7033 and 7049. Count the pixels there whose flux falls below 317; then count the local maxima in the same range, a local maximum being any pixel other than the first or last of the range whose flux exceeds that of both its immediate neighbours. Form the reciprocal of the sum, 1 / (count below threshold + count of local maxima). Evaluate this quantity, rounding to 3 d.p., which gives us 0.111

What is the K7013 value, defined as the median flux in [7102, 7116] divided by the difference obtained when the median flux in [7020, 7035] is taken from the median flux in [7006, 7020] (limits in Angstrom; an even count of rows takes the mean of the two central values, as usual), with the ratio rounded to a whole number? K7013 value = 139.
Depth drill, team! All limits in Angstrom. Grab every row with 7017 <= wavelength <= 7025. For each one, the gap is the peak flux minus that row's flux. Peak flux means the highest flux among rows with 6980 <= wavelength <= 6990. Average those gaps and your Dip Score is 42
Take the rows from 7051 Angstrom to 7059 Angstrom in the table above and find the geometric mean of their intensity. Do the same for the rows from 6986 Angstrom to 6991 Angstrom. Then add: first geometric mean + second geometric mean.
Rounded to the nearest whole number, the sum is 638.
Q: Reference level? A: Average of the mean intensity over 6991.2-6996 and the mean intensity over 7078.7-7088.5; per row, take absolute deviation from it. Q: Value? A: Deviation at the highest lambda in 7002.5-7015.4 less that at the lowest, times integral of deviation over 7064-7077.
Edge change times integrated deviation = 1270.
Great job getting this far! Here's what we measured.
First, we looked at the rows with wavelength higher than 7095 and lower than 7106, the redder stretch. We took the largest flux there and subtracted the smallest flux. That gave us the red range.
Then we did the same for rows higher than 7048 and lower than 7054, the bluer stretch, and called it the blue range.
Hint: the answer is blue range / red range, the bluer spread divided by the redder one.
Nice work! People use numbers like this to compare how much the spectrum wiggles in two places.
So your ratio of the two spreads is 0.4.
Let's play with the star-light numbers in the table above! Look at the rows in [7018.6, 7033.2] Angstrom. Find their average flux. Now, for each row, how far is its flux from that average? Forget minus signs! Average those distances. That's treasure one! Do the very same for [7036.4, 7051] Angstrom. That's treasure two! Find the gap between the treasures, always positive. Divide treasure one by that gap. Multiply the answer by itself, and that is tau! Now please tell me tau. 2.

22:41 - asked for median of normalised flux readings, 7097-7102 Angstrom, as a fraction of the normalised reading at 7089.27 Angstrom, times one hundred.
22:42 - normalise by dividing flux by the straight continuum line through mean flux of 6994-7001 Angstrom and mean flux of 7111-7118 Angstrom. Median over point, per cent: 97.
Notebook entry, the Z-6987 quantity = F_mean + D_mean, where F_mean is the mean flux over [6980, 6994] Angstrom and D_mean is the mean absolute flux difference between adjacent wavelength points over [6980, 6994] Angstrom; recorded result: 330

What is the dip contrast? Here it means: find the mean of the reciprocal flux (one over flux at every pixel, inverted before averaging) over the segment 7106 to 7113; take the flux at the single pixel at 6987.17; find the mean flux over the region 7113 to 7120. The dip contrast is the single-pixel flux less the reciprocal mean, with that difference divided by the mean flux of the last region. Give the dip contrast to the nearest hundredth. 1.14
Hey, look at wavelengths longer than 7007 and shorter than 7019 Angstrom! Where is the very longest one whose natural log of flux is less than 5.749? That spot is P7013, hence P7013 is 7017.81 Angstrom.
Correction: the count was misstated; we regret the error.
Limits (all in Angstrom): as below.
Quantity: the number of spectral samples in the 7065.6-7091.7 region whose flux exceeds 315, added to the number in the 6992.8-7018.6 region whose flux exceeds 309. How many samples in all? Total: 13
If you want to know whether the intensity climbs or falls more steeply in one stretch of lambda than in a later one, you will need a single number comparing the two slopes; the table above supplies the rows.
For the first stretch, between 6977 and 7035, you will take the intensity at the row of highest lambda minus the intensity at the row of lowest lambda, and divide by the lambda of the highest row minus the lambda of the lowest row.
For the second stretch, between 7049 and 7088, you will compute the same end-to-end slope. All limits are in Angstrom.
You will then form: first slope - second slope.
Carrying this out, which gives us 0.9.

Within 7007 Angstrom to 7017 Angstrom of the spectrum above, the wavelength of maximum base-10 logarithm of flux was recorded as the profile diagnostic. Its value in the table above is 7011.35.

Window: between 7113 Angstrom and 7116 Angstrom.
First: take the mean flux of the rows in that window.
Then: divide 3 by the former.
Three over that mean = 0.0112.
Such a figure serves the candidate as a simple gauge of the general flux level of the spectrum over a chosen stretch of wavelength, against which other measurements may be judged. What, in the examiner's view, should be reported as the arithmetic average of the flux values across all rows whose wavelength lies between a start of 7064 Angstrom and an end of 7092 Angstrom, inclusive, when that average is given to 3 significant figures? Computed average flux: 300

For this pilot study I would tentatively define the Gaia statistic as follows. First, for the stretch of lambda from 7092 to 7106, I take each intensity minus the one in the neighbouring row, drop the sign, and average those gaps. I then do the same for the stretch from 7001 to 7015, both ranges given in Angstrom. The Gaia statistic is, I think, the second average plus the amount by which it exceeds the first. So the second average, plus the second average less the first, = 10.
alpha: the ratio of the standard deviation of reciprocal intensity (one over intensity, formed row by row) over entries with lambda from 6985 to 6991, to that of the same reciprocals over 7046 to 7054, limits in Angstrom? 1.1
